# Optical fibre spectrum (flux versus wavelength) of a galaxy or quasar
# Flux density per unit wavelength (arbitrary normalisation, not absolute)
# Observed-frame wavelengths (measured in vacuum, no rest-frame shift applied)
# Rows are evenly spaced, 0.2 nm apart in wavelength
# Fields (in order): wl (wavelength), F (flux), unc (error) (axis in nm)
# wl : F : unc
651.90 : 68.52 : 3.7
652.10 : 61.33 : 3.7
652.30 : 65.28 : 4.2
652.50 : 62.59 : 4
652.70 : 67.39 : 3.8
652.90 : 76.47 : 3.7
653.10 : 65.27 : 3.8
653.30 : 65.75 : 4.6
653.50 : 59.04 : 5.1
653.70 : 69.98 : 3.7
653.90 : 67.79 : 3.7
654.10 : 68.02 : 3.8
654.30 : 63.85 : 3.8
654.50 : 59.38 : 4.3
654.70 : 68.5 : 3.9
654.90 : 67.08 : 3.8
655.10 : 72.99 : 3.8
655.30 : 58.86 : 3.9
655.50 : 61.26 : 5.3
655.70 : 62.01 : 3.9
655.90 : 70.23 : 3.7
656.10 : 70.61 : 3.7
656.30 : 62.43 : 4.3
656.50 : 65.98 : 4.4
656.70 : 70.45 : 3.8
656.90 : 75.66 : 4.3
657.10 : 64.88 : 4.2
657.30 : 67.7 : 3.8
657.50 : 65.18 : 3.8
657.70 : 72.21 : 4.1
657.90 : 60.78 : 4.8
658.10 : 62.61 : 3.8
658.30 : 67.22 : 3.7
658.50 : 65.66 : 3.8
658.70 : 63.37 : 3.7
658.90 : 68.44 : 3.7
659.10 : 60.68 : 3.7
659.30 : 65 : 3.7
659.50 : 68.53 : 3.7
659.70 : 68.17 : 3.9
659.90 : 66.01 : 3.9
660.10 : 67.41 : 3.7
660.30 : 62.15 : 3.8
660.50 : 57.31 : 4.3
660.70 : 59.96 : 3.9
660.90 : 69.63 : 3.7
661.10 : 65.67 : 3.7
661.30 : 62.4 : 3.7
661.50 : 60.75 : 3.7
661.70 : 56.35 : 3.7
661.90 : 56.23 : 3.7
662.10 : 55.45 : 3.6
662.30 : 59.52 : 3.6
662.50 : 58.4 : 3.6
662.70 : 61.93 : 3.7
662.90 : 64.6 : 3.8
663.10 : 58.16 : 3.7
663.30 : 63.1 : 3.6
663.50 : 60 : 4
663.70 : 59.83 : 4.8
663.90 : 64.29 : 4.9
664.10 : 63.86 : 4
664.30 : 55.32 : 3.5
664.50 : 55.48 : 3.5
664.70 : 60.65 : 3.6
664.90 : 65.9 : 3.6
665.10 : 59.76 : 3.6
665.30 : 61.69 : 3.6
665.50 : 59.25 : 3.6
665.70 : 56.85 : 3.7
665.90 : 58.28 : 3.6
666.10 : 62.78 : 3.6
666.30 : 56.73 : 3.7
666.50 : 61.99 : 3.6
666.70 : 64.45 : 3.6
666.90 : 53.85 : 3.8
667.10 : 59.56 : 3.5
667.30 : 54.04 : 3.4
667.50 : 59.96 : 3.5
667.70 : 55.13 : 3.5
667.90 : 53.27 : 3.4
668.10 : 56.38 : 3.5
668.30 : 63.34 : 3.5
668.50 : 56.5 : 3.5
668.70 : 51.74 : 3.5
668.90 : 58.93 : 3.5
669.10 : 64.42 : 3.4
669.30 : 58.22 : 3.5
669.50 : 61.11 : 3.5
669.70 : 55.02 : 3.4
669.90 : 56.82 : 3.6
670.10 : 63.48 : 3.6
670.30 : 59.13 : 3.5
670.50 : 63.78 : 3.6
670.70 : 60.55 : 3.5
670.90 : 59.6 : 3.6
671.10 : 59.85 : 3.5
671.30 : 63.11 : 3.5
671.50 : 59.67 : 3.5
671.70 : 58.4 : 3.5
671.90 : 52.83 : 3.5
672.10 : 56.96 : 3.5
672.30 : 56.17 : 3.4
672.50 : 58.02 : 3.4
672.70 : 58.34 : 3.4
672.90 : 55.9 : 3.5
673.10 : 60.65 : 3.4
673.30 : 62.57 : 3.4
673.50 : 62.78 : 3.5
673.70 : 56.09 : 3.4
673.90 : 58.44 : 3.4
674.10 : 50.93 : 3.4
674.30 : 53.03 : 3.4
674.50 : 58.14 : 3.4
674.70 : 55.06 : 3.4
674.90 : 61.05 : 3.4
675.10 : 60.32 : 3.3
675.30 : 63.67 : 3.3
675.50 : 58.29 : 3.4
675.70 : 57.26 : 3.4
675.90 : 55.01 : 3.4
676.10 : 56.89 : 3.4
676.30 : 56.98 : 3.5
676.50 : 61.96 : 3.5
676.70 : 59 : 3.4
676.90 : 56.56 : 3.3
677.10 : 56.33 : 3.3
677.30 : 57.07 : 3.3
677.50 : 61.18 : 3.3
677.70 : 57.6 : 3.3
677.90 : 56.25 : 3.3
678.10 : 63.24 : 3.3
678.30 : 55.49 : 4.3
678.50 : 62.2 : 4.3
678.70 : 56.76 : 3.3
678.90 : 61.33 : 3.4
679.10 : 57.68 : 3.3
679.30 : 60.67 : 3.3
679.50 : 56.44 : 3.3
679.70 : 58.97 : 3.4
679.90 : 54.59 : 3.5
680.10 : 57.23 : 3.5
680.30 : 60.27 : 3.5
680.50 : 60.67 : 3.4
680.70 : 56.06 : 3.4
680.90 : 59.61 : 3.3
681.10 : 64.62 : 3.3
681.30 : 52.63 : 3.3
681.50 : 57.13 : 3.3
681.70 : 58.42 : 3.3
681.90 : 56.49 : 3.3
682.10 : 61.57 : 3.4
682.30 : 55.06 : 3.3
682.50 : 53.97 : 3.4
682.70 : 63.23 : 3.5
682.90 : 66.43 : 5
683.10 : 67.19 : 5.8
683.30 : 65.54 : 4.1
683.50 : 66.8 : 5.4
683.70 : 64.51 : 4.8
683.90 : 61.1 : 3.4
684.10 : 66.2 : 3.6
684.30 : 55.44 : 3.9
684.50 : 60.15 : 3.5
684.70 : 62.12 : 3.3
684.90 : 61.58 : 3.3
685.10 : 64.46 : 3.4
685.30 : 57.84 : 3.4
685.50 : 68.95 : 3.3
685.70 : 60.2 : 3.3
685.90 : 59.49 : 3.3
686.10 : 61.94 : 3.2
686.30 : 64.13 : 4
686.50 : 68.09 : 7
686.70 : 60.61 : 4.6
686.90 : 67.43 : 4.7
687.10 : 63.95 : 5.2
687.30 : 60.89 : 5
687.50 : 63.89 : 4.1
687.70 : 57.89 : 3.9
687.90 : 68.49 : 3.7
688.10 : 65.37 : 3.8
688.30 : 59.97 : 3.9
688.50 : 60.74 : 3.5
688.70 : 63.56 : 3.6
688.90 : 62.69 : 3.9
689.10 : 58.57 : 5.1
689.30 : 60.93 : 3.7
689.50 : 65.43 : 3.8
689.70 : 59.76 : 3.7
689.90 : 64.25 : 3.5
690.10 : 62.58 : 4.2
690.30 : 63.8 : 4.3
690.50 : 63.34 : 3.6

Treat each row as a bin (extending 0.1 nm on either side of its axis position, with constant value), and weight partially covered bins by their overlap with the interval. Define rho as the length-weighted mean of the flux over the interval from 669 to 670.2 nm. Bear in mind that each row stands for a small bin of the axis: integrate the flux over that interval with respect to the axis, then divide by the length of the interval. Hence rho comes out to 59.8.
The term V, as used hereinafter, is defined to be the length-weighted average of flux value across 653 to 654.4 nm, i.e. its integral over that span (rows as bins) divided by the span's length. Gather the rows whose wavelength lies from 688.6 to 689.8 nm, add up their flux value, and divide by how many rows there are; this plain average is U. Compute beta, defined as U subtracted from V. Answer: 4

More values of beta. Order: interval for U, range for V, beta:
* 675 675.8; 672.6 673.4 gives -1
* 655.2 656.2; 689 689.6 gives -3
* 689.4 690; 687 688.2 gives 0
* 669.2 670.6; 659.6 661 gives 5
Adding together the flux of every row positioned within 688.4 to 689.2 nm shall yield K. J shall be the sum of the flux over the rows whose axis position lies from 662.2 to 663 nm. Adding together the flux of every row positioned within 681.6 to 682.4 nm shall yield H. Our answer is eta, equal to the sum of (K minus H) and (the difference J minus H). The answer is 27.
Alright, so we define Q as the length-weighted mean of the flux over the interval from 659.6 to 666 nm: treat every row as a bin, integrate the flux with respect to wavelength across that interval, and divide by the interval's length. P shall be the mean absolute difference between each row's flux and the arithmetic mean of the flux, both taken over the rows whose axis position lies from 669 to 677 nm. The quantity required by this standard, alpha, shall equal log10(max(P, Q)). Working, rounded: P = 2.5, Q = 61.1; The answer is 1.79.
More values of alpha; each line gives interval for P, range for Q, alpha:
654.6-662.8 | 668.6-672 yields 1.77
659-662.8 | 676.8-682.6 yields 1.76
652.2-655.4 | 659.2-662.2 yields 1.80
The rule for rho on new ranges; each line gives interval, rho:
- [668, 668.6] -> 58.7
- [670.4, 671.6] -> 61.1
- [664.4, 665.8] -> 59.9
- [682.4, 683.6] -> 63.9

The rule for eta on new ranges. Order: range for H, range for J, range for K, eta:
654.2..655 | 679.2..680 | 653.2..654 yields -24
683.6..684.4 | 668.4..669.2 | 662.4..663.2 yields -20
